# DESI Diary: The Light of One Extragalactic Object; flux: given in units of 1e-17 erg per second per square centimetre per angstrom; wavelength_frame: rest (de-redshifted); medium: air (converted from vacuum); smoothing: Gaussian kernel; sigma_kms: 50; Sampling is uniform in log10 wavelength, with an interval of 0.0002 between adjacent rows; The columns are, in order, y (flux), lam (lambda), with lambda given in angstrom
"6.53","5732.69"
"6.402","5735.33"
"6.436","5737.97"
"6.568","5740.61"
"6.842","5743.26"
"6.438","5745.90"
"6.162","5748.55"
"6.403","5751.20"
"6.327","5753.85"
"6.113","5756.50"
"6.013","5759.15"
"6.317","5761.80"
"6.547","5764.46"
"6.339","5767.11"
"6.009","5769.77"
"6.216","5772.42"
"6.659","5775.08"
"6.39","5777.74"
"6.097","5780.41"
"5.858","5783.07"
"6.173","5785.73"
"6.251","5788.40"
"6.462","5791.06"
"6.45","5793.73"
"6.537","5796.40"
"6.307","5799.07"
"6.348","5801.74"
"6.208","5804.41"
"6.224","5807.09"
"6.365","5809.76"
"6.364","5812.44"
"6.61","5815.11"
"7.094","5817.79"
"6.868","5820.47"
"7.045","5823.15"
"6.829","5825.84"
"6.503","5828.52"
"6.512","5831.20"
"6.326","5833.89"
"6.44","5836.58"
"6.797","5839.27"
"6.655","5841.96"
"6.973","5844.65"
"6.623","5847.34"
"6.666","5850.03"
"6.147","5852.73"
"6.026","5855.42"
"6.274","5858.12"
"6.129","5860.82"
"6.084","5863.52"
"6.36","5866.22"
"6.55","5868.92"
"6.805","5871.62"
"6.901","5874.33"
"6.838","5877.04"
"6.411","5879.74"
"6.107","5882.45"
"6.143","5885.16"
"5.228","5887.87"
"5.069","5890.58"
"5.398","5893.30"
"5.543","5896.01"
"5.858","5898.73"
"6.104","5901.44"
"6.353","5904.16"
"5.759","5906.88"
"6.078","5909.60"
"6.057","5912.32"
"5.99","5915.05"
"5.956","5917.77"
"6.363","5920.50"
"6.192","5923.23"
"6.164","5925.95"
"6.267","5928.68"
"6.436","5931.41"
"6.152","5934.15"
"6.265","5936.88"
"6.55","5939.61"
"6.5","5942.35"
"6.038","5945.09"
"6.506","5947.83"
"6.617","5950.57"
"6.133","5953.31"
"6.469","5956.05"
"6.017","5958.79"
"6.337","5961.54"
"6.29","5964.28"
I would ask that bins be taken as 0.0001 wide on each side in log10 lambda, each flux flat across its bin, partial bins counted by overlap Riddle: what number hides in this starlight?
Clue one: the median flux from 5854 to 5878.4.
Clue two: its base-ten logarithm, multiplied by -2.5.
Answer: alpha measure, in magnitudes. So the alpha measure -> -2.01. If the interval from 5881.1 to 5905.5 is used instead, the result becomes -1.92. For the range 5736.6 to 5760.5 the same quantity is -2.02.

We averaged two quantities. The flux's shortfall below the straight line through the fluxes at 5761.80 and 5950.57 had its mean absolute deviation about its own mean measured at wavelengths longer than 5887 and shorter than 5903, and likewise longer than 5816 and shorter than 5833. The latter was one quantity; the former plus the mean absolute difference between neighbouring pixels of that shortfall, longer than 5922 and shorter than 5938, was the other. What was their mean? 0.320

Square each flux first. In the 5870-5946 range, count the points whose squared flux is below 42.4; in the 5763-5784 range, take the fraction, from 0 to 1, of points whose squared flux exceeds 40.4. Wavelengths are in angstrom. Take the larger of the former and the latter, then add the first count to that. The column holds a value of 48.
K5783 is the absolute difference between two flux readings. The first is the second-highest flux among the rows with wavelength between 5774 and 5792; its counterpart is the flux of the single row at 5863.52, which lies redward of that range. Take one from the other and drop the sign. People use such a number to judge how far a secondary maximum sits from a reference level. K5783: 0.38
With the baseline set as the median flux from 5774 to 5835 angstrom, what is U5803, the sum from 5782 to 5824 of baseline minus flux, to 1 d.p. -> -0.9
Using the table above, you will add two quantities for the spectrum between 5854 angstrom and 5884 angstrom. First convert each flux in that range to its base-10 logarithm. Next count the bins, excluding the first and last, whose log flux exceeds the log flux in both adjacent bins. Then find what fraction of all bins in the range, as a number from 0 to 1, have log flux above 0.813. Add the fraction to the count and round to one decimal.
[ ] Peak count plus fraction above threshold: 2.4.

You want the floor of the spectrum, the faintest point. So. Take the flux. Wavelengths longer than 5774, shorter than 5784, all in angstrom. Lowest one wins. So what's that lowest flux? 5.858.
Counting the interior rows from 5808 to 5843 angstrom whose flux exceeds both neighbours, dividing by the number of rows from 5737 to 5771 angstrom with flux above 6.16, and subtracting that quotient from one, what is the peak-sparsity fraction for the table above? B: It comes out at 0.60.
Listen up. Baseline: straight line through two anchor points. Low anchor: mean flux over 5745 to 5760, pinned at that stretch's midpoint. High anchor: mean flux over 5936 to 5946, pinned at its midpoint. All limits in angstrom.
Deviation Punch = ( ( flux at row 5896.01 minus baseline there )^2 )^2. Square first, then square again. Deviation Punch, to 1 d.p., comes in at 0.4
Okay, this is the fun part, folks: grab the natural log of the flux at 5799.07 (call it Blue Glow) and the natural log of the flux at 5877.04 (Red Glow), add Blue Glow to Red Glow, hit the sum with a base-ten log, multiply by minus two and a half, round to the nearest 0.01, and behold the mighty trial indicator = -1.44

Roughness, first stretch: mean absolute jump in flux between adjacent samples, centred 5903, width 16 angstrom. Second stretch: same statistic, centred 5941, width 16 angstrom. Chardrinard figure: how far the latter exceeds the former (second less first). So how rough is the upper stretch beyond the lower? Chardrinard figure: -0.07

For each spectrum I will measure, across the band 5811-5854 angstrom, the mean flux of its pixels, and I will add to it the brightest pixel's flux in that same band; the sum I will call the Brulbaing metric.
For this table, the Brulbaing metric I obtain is 13.7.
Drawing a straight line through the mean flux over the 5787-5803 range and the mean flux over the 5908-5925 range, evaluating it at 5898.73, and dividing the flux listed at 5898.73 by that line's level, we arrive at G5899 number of 0.95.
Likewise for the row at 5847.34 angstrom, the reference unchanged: 1.06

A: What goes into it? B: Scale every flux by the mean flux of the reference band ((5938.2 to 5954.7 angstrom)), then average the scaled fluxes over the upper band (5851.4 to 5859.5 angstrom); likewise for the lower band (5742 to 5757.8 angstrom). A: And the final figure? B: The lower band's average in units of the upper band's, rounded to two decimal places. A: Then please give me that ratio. 1.04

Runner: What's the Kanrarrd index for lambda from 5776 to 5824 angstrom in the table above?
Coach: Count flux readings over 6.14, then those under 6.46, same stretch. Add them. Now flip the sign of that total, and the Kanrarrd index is -28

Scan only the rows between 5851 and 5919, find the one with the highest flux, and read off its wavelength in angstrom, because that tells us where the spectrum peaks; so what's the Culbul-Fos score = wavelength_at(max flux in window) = 5874.33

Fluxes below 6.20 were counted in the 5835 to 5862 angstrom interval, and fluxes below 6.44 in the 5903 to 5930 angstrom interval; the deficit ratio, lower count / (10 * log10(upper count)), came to 0.3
